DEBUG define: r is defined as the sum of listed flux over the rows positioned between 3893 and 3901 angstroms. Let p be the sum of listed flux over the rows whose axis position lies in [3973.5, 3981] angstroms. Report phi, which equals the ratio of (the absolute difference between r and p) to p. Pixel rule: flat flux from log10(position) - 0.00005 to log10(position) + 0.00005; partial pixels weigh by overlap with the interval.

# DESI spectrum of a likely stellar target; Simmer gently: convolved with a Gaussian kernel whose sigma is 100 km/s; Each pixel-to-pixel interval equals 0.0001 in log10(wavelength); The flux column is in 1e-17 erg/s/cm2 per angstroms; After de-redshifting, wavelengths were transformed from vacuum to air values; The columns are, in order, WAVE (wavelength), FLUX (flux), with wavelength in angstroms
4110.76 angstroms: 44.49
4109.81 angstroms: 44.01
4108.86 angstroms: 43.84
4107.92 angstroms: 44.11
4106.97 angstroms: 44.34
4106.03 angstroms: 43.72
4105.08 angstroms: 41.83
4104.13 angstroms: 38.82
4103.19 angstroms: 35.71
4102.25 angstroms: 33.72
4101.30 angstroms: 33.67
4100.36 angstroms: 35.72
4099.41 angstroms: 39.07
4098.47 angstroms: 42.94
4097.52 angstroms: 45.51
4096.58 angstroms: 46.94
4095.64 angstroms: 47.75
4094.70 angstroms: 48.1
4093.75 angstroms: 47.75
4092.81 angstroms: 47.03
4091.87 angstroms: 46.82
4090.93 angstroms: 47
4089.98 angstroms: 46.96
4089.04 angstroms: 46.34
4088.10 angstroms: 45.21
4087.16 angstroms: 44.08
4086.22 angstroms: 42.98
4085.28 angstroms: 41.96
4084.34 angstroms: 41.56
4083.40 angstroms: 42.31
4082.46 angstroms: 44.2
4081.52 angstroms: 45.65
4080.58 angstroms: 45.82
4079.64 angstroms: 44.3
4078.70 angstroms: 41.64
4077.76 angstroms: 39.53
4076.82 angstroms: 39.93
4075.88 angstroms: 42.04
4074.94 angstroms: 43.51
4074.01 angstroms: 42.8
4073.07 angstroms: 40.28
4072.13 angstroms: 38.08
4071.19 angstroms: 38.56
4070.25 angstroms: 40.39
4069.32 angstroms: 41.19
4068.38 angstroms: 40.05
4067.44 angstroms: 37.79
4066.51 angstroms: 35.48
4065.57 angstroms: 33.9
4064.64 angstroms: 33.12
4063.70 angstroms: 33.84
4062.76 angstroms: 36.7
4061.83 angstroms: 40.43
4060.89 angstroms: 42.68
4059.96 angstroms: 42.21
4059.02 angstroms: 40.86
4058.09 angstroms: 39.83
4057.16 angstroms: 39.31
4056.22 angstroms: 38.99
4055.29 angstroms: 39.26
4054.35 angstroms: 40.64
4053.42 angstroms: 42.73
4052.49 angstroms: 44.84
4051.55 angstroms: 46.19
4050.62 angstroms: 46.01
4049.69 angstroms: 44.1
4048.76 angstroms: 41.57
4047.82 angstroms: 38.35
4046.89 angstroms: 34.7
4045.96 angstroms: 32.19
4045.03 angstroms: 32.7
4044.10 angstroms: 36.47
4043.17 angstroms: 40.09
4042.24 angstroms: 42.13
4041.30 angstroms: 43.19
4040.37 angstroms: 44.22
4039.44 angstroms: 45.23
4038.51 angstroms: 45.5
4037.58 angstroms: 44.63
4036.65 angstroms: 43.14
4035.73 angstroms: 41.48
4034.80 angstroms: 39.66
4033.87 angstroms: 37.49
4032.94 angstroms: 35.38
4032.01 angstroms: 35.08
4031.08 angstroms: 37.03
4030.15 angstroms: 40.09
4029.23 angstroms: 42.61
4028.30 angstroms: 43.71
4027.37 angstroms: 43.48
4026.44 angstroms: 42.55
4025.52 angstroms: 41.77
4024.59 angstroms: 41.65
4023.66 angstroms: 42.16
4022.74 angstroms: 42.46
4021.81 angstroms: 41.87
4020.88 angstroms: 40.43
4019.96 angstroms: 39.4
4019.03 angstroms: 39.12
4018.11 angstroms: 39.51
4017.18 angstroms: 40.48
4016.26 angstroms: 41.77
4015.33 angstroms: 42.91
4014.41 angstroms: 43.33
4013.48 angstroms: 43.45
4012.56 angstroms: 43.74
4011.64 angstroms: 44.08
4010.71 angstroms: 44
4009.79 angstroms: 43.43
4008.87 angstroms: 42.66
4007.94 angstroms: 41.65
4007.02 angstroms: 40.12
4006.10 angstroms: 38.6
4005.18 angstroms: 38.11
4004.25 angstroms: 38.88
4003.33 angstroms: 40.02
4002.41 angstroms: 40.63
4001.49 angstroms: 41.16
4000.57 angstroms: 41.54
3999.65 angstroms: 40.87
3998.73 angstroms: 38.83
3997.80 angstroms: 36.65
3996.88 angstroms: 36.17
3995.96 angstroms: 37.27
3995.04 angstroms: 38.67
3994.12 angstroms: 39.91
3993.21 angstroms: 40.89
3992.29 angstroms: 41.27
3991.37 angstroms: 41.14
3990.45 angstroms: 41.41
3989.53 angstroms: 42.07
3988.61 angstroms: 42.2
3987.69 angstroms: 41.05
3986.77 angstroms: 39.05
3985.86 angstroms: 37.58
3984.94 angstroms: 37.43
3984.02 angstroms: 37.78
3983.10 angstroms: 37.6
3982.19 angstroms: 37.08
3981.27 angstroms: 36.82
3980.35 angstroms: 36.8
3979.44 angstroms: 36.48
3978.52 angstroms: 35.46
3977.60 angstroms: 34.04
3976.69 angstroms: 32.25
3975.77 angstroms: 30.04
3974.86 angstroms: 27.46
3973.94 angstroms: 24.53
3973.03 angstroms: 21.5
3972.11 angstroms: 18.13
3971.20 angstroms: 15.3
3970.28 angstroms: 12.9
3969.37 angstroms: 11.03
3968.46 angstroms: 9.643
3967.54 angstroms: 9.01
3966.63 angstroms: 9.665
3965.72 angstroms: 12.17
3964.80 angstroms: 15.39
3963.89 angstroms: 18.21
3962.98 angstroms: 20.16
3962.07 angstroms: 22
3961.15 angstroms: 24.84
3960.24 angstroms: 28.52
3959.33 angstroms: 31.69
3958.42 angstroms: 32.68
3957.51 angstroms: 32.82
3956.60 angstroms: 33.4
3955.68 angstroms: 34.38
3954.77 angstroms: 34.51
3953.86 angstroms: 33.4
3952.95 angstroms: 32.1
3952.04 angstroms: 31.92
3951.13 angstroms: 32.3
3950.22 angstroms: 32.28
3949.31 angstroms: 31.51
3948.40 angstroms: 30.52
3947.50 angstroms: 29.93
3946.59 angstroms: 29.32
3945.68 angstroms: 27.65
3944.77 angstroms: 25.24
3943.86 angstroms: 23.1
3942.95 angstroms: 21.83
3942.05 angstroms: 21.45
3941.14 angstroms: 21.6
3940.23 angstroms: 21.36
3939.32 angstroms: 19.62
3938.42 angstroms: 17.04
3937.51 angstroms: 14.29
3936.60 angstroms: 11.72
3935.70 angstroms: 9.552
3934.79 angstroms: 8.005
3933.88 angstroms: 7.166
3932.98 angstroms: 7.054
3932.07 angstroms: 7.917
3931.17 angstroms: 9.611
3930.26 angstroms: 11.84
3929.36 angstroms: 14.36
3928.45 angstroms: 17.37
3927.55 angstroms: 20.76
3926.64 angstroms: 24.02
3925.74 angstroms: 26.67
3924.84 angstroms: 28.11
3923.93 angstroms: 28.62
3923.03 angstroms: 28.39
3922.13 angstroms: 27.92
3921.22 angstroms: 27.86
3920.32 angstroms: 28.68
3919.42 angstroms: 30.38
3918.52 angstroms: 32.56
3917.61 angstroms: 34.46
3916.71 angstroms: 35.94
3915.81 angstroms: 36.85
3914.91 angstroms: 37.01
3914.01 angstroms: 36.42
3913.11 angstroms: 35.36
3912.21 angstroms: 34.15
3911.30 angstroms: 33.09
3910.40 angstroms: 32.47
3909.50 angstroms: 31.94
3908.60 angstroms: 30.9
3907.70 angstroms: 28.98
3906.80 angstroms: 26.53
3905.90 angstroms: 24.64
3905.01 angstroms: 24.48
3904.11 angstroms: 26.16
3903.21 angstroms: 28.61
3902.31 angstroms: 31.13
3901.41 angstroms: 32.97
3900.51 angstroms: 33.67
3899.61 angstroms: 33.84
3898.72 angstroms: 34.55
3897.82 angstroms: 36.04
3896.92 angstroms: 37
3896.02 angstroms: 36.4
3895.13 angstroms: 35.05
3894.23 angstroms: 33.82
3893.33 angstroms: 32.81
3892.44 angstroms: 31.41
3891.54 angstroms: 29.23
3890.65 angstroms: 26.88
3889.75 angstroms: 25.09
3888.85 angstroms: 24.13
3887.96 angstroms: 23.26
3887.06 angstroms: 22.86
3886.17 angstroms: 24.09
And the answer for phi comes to 0.22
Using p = 257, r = 313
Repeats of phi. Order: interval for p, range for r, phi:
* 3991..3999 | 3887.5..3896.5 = 0.15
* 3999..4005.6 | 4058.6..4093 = 4.47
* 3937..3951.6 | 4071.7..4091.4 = 1.27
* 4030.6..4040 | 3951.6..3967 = 0.11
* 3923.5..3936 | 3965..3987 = 1.89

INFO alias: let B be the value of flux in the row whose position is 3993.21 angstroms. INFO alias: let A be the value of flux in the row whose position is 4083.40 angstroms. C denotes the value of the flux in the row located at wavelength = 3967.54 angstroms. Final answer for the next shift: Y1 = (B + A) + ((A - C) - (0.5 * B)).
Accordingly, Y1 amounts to 96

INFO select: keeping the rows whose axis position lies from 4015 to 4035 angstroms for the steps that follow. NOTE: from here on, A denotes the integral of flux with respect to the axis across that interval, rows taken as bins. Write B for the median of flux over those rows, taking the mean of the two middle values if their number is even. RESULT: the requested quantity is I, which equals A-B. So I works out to 768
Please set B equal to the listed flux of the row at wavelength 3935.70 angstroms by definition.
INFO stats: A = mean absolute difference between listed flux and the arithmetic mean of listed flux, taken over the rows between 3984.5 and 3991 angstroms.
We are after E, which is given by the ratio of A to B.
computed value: 0.188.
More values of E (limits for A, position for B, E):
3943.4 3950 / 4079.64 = 0.055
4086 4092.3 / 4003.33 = 0.033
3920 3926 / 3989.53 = 0.011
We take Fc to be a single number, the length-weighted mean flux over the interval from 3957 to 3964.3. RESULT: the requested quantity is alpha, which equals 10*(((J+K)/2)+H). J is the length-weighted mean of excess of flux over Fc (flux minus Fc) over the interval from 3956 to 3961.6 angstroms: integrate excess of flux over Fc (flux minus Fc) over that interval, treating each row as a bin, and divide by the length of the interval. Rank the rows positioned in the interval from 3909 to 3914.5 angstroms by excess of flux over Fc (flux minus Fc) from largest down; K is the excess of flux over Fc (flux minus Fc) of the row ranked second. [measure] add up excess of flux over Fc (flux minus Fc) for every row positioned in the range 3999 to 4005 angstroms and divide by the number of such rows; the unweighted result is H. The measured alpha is 206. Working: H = 14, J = 4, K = 9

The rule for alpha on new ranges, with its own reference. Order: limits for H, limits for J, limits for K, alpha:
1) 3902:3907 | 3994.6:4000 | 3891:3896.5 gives 105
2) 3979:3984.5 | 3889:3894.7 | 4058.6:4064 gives 200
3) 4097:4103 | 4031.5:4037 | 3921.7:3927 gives 190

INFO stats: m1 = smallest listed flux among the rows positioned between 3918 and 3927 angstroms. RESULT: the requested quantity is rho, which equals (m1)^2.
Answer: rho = 577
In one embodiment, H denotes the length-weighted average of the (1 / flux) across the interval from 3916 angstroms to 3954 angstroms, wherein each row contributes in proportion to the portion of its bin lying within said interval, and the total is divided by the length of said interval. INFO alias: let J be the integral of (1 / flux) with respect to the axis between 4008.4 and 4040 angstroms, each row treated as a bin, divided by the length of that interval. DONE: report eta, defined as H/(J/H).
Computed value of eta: 0.121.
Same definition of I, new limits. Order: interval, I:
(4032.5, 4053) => 796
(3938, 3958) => 532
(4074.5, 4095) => 863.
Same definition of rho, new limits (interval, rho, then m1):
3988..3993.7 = 1672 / 40.89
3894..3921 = 599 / 24.48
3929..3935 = 50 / 7.054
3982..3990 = 1375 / 37.08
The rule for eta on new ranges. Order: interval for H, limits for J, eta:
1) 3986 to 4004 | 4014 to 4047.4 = 0.025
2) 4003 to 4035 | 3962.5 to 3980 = 0.010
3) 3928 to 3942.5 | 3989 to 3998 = 0.284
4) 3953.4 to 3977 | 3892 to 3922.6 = 0.090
